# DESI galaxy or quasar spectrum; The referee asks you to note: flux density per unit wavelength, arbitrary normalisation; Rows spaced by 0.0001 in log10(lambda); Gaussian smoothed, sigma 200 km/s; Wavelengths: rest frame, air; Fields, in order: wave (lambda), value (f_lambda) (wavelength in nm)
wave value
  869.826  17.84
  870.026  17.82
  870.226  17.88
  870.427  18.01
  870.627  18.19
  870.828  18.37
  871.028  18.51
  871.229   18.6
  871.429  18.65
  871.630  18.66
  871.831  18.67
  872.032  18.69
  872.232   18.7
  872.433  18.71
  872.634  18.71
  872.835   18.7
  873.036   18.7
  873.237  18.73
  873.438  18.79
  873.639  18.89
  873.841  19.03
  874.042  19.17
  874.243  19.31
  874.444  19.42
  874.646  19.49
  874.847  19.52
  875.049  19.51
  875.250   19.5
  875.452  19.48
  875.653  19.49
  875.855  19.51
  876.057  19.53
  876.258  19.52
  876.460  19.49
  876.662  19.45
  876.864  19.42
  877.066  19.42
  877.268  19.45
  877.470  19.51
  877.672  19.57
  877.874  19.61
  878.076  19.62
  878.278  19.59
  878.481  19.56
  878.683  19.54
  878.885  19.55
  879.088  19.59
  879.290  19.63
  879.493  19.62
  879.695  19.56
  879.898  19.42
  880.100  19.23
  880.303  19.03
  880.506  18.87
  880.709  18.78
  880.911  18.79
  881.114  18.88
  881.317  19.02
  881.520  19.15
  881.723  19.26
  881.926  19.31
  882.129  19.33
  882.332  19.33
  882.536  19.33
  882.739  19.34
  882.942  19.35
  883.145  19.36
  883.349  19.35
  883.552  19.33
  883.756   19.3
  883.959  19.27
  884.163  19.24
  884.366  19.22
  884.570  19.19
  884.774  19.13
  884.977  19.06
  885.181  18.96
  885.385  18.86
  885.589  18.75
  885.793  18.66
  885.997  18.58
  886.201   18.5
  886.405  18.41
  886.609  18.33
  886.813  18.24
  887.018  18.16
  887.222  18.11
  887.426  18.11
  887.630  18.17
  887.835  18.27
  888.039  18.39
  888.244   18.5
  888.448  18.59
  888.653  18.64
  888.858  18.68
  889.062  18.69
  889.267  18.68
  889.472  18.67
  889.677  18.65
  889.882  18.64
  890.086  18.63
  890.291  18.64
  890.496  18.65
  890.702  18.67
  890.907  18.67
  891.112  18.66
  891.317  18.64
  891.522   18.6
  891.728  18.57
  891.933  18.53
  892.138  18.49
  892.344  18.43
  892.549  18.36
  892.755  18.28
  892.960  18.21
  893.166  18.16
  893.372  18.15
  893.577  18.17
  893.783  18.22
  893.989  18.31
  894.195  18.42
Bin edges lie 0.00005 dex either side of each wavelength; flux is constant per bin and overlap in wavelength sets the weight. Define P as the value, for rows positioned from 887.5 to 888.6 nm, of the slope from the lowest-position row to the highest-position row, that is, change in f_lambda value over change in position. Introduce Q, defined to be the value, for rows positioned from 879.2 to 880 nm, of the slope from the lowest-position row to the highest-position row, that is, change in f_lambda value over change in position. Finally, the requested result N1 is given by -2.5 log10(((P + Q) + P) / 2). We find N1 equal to 1.2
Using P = 0.51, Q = -0.35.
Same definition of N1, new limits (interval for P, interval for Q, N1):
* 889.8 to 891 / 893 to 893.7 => 3.5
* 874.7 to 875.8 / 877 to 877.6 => 2.8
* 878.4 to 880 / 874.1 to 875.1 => 4.0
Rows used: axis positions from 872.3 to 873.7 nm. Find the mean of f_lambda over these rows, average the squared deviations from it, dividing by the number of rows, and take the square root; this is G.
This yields 0.07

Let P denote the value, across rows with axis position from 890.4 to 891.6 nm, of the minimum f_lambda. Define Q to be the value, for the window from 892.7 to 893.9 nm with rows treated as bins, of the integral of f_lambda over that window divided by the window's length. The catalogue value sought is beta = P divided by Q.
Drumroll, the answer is 1.02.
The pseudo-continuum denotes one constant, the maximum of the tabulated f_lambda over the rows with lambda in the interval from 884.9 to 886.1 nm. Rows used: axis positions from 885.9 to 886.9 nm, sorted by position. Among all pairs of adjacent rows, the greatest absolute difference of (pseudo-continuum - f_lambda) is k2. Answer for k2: 0.090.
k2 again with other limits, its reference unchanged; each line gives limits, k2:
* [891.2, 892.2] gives 0.040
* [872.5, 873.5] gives 0.060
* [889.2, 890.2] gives 0.020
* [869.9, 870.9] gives 0.180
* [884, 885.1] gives 0.070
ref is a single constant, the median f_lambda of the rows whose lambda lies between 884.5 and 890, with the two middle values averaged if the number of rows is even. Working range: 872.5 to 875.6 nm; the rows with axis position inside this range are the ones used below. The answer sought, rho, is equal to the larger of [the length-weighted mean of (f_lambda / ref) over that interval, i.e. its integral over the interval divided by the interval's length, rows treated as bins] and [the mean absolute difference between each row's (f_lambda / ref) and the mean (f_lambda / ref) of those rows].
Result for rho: 1.03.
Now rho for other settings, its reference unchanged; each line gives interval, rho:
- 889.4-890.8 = 1.00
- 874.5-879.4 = 1.05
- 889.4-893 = 1.00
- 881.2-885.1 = 1.03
